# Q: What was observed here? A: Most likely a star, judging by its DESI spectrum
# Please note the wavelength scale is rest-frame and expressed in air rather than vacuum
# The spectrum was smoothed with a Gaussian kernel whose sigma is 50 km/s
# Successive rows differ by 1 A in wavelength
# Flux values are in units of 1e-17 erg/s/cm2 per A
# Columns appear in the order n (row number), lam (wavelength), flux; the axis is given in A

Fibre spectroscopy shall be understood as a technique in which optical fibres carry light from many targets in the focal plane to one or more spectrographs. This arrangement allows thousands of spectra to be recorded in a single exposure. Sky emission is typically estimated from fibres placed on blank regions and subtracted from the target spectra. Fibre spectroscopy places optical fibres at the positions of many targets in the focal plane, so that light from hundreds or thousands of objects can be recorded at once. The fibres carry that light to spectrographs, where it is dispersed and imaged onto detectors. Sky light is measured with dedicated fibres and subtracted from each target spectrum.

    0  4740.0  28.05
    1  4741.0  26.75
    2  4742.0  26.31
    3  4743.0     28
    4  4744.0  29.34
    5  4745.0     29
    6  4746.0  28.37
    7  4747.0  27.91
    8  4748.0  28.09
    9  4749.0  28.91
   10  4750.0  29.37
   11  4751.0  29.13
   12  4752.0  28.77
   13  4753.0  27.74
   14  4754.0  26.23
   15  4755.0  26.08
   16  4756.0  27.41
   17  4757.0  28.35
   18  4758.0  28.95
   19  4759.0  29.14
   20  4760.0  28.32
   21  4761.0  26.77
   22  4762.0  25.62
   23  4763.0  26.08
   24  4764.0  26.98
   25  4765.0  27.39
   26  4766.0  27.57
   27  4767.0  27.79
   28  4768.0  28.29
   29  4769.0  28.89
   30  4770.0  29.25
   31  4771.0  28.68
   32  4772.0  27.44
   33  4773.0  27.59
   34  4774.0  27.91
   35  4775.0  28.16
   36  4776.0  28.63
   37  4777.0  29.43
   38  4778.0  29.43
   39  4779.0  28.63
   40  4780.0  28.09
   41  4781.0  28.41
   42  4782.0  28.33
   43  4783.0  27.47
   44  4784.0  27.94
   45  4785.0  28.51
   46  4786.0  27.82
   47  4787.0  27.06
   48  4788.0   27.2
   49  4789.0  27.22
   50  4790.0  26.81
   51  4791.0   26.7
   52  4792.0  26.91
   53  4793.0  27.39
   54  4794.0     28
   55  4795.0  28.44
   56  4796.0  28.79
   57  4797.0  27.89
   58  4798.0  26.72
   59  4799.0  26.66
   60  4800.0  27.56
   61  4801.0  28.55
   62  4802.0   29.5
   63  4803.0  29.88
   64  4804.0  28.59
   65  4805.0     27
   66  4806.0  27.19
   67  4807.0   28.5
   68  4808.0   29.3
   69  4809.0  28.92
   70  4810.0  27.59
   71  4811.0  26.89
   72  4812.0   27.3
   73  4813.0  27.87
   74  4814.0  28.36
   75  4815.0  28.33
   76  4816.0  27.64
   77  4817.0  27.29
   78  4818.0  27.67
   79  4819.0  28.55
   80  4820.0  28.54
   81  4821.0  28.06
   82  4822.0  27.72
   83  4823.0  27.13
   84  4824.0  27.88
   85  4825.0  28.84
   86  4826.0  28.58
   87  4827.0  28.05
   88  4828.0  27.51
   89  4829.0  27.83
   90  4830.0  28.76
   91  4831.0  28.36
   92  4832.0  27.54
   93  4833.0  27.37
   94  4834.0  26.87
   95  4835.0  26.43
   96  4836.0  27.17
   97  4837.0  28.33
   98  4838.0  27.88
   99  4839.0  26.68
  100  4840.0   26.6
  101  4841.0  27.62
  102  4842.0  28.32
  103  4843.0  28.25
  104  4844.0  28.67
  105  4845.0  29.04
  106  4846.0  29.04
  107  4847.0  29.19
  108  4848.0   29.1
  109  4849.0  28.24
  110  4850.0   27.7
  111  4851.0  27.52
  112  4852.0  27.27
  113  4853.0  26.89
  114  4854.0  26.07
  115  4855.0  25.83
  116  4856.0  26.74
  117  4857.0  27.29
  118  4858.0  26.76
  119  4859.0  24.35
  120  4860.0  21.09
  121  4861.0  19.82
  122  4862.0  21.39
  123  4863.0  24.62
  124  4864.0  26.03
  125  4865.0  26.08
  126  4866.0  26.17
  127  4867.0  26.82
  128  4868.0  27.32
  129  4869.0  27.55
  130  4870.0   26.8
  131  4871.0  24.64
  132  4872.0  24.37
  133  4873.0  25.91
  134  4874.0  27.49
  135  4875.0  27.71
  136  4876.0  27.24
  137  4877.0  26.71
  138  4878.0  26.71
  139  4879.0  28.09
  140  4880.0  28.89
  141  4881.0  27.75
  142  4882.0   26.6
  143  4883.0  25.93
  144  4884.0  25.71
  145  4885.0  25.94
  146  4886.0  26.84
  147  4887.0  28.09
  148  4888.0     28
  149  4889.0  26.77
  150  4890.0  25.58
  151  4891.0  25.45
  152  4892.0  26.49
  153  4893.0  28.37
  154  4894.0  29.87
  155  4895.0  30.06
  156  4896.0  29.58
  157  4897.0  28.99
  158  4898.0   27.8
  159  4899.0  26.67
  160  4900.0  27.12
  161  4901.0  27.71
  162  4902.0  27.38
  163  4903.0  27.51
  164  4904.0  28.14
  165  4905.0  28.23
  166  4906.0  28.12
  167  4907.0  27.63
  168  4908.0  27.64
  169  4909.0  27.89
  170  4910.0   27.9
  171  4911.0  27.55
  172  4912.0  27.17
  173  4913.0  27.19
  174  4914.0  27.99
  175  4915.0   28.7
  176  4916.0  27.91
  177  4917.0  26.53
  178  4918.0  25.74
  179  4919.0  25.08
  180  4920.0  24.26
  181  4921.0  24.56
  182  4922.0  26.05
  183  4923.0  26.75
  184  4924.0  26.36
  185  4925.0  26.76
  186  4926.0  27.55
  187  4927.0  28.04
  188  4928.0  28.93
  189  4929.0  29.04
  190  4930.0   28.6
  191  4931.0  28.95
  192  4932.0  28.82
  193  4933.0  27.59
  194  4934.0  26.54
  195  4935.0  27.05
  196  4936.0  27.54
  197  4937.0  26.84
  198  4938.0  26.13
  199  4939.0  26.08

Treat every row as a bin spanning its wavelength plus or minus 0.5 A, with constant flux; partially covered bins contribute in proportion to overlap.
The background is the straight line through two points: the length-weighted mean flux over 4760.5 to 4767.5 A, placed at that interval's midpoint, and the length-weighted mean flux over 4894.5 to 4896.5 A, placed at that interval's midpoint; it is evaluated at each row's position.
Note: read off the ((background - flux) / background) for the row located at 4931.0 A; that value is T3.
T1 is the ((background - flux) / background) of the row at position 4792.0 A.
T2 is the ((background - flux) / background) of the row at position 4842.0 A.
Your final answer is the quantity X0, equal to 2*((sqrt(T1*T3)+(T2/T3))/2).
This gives 0.2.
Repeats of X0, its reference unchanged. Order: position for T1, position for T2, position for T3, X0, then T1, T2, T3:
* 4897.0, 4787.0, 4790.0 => 0.5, 0.029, 0.01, 0.024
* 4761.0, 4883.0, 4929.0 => 2.5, 0.002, 0.12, 0.050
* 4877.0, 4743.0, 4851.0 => -1.3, 0.092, -0.06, 0.045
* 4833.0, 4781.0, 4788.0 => -5.2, 0.037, -0.04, 0.008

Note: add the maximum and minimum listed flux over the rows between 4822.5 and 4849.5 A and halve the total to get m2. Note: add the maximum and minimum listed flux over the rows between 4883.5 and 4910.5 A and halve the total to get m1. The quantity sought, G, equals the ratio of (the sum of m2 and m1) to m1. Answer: 2.00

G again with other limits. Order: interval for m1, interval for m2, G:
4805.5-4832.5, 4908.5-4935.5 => 1.95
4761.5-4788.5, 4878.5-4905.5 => 2.01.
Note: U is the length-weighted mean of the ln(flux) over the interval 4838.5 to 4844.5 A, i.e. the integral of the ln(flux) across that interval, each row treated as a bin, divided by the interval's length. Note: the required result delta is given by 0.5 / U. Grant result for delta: 0.151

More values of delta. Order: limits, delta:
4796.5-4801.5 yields 0.151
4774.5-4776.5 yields 0.149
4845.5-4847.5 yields 0.148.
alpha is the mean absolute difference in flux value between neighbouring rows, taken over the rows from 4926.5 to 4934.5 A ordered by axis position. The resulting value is 0.60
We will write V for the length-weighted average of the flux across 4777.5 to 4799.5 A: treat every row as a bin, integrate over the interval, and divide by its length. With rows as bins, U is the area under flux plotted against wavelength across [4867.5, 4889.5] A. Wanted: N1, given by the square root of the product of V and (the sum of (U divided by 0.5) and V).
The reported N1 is 183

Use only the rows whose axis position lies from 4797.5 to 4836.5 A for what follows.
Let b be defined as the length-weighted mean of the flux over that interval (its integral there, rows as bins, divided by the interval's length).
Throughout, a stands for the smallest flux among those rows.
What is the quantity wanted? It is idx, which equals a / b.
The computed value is 0.95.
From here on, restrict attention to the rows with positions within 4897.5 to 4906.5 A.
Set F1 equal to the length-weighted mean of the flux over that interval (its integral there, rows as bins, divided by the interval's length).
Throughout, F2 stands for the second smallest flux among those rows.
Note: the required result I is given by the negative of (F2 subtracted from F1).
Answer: -0.5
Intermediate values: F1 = 27.6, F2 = 27.12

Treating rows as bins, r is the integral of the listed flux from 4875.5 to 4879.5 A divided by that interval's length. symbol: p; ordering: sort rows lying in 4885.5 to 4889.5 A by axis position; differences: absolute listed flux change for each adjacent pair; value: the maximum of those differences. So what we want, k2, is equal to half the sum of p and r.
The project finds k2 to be 14.2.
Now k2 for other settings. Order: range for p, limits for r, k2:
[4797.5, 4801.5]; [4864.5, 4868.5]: 13.8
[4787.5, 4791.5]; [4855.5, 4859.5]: 13.3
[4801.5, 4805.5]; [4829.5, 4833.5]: 14.8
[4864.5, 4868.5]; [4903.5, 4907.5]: 14.3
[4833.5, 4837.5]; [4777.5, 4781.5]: 14.9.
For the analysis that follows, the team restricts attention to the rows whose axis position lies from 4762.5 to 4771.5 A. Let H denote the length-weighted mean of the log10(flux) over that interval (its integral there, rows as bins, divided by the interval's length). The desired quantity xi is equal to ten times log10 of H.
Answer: 1.60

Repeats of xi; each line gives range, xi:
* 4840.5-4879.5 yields 1.53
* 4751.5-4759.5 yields 1.60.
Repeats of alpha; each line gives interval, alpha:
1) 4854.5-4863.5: 1.72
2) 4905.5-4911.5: 0.22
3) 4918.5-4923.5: 0.83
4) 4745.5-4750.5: 0.48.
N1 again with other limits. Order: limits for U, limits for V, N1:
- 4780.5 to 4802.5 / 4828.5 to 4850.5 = 187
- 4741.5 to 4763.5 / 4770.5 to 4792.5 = 187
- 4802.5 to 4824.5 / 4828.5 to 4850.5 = 188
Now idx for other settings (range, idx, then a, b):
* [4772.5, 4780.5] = 0.97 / 27.59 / 28.5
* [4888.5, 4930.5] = 0.88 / 24.26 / 27.4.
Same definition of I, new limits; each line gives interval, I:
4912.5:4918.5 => -0.8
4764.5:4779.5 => -0.9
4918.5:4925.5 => -1.1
